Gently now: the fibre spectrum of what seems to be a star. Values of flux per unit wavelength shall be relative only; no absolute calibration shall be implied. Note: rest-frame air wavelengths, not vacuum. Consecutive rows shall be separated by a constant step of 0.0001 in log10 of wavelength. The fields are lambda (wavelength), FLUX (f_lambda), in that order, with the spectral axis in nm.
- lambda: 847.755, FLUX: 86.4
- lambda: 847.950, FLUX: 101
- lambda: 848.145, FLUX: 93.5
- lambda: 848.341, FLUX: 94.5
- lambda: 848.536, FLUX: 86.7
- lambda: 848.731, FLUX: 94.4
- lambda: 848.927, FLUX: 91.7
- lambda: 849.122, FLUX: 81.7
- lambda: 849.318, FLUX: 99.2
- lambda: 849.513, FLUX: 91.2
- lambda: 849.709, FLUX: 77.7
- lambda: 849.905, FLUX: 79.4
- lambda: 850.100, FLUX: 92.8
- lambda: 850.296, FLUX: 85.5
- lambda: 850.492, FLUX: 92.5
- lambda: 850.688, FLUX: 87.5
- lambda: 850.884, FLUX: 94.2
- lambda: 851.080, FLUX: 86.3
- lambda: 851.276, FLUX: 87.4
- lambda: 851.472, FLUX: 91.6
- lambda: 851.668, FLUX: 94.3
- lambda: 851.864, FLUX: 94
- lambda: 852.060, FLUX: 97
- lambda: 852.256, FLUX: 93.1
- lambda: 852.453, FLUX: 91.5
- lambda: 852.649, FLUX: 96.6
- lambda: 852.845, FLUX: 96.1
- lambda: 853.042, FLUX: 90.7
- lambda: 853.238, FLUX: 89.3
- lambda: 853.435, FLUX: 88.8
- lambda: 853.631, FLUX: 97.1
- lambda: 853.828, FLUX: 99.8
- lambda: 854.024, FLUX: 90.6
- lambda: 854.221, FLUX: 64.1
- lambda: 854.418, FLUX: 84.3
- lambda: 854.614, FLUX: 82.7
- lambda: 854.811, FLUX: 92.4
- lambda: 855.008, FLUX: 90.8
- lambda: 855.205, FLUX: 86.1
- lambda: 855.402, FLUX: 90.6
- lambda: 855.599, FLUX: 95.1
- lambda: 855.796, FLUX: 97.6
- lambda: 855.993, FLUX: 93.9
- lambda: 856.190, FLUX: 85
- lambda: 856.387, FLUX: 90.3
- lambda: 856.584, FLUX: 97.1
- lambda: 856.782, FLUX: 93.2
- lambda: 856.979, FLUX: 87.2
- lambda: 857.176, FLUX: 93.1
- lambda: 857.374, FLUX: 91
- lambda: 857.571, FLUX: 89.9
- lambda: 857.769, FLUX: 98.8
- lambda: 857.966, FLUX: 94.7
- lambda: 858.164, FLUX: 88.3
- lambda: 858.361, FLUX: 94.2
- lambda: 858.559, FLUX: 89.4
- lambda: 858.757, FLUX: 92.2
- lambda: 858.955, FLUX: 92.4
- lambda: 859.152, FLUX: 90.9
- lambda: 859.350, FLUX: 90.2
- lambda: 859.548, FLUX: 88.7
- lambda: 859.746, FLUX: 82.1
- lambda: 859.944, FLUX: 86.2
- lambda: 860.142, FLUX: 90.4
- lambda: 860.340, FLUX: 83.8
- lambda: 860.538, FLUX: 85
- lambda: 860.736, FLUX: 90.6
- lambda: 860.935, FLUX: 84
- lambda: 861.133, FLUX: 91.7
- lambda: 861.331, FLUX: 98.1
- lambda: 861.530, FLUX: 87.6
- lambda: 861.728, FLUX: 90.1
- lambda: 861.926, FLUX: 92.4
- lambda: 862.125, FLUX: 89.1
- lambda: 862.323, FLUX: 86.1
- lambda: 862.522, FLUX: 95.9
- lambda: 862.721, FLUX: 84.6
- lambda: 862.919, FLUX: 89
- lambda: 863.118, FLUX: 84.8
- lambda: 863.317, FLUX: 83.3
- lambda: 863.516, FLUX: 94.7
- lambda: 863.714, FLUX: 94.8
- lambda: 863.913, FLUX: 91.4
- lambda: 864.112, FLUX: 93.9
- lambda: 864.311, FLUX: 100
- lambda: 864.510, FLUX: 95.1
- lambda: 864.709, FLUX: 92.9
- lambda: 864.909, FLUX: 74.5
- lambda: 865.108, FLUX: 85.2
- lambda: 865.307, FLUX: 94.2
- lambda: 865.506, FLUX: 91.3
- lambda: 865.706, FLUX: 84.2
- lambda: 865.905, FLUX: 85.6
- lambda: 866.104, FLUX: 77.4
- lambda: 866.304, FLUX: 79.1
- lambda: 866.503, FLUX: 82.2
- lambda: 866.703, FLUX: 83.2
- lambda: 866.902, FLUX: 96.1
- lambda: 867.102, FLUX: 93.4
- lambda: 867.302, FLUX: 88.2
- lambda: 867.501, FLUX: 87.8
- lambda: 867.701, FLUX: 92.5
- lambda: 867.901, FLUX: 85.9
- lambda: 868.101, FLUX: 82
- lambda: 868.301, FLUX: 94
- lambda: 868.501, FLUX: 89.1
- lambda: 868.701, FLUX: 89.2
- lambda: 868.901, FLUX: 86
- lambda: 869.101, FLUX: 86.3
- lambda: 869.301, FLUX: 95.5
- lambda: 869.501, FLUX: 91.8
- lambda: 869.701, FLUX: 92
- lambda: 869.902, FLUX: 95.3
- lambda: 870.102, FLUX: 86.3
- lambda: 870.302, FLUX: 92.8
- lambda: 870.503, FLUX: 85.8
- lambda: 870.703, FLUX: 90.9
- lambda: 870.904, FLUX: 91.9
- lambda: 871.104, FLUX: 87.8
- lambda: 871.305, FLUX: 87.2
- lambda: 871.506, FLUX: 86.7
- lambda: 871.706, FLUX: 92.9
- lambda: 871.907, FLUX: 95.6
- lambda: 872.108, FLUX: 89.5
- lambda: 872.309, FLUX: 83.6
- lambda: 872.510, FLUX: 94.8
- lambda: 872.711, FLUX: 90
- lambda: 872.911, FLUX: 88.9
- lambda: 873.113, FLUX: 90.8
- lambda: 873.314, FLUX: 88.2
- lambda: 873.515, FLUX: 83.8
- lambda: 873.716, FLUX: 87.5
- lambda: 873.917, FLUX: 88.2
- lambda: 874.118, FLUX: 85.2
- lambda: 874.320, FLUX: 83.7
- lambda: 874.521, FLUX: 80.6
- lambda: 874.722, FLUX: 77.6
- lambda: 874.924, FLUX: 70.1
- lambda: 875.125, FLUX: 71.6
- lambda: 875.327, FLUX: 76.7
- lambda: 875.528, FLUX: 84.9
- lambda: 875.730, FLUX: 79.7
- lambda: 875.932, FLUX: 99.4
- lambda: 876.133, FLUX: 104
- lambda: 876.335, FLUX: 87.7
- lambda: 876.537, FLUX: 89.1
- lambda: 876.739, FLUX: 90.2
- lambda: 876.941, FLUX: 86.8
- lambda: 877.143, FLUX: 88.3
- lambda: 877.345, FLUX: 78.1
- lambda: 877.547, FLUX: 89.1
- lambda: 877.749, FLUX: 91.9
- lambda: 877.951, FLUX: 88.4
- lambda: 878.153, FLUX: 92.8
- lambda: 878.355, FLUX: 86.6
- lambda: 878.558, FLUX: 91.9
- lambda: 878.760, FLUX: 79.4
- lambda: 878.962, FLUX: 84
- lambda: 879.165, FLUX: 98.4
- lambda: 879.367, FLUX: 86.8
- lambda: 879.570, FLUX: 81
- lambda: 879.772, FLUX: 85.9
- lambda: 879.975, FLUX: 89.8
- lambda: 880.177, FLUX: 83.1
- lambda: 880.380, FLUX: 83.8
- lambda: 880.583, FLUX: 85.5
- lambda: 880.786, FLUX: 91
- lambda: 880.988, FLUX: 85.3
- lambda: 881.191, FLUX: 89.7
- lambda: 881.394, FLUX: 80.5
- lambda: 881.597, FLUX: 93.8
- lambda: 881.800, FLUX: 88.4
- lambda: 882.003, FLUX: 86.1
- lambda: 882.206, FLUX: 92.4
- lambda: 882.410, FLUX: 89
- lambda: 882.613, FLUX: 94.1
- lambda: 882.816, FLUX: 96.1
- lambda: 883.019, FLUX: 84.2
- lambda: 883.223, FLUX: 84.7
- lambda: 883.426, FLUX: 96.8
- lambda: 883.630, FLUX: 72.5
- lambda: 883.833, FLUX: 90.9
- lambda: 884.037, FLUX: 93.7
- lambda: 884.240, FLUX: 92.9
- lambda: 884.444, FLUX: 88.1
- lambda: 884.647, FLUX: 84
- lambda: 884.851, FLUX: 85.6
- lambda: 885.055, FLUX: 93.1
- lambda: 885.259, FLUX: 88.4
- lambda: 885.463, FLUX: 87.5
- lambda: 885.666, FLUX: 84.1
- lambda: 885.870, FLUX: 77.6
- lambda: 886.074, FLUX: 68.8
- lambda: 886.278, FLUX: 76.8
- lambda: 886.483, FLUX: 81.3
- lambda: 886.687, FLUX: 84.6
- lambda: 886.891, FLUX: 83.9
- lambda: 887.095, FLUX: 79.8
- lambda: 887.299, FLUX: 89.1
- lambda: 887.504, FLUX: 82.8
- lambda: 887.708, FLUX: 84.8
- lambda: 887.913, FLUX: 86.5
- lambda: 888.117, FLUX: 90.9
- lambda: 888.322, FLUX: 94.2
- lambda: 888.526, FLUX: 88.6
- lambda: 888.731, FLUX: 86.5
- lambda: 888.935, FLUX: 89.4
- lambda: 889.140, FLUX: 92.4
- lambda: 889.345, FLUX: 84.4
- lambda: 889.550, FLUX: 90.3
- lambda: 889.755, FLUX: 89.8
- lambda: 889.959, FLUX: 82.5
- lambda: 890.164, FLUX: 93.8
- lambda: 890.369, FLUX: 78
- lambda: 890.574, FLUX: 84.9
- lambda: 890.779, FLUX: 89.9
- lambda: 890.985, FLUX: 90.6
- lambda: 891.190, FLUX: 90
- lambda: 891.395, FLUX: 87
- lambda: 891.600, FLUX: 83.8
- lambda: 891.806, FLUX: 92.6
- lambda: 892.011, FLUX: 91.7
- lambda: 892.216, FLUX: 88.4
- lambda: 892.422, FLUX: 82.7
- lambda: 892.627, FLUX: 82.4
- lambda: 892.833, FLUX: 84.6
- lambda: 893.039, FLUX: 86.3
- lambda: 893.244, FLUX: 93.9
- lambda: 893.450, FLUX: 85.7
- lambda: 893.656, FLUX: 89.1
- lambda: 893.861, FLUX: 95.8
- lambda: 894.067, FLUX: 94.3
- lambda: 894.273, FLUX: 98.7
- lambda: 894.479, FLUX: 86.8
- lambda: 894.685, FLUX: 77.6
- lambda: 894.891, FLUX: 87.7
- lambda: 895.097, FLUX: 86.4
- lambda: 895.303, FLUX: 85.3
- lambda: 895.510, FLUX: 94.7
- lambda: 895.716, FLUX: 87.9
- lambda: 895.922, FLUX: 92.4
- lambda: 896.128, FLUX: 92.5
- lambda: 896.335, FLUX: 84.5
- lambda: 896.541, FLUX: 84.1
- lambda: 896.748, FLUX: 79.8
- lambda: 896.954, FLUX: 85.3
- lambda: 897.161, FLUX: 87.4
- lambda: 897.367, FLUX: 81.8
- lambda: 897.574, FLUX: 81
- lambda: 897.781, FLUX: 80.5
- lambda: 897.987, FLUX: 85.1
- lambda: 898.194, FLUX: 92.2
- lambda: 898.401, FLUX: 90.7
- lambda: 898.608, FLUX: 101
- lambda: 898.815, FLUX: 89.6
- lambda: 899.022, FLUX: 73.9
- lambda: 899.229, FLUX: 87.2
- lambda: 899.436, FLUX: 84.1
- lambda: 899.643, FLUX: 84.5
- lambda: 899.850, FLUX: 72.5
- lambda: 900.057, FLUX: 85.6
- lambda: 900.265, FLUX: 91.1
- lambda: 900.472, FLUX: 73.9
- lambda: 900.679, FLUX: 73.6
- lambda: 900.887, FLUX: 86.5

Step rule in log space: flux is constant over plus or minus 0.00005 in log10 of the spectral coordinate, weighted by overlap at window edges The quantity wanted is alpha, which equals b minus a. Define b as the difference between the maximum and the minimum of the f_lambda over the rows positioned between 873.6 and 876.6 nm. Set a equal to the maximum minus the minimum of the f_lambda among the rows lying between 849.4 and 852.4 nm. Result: 14.6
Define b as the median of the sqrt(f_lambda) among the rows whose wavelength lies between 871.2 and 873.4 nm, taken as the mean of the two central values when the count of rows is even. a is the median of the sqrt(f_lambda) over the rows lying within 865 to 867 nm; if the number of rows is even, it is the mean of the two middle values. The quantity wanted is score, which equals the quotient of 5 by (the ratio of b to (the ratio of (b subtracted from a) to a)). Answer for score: -0.0148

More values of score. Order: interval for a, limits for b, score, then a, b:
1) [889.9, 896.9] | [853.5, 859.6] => -0.0106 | 9.35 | 9.53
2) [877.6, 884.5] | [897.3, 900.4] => 0.0102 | 9.40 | 9.22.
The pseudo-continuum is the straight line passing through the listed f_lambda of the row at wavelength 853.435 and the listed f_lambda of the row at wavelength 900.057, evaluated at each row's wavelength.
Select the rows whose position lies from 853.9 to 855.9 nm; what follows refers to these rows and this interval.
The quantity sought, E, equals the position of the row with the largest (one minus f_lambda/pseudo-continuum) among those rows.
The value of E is 854.221 nm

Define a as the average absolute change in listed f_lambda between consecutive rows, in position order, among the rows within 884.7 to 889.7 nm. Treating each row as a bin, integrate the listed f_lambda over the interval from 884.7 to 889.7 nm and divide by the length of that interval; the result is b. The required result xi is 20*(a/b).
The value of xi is 1.09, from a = 4.65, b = 85.5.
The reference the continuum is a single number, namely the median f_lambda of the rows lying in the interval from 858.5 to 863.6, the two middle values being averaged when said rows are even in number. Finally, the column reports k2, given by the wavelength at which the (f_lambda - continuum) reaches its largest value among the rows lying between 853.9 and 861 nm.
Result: 857.769 nm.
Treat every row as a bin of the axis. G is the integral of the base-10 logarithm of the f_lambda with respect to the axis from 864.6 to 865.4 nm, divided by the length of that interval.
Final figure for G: 1.94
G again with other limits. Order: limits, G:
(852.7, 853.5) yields 1.96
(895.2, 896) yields 1.95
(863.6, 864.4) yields 1.98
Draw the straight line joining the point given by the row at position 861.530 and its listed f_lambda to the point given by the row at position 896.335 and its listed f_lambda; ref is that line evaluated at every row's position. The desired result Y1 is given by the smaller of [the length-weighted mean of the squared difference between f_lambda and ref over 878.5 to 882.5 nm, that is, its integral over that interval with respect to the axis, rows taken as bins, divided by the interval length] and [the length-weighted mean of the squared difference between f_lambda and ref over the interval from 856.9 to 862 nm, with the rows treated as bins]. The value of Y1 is 21.0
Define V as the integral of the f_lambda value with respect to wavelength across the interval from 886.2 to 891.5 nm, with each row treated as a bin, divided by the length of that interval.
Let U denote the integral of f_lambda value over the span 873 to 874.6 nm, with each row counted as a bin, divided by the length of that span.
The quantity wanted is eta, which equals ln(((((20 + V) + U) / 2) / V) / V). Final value -4.36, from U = 86.1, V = 86.7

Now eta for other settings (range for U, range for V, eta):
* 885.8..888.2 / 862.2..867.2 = -4.41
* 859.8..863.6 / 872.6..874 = -4.37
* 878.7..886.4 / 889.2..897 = -4.37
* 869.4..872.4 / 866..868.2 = -4.33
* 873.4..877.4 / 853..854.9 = -4.38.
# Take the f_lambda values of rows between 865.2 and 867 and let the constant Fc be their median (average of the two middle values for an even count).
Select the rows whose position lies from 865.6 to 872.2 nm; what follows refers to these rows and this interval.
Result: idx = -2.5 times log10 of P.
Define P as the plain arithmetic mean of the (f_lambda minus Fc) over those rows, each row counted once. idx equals -1.61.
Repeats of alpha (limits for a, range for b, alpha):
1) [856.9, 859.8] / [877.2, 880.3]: 3.6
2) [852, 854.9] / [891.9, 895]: -14.6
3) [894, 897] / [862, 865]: 4.4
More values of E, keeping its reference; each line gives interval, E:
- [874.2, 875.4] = 874.924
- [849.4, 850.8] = 849.709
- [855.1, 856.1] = 855.205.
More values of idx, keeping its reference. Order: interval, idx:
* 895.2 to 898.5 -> -0.94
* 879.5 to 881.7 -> -0.81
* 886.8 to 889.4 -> -1.18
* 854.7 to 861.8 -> -2.02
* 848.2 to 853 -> -2.03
